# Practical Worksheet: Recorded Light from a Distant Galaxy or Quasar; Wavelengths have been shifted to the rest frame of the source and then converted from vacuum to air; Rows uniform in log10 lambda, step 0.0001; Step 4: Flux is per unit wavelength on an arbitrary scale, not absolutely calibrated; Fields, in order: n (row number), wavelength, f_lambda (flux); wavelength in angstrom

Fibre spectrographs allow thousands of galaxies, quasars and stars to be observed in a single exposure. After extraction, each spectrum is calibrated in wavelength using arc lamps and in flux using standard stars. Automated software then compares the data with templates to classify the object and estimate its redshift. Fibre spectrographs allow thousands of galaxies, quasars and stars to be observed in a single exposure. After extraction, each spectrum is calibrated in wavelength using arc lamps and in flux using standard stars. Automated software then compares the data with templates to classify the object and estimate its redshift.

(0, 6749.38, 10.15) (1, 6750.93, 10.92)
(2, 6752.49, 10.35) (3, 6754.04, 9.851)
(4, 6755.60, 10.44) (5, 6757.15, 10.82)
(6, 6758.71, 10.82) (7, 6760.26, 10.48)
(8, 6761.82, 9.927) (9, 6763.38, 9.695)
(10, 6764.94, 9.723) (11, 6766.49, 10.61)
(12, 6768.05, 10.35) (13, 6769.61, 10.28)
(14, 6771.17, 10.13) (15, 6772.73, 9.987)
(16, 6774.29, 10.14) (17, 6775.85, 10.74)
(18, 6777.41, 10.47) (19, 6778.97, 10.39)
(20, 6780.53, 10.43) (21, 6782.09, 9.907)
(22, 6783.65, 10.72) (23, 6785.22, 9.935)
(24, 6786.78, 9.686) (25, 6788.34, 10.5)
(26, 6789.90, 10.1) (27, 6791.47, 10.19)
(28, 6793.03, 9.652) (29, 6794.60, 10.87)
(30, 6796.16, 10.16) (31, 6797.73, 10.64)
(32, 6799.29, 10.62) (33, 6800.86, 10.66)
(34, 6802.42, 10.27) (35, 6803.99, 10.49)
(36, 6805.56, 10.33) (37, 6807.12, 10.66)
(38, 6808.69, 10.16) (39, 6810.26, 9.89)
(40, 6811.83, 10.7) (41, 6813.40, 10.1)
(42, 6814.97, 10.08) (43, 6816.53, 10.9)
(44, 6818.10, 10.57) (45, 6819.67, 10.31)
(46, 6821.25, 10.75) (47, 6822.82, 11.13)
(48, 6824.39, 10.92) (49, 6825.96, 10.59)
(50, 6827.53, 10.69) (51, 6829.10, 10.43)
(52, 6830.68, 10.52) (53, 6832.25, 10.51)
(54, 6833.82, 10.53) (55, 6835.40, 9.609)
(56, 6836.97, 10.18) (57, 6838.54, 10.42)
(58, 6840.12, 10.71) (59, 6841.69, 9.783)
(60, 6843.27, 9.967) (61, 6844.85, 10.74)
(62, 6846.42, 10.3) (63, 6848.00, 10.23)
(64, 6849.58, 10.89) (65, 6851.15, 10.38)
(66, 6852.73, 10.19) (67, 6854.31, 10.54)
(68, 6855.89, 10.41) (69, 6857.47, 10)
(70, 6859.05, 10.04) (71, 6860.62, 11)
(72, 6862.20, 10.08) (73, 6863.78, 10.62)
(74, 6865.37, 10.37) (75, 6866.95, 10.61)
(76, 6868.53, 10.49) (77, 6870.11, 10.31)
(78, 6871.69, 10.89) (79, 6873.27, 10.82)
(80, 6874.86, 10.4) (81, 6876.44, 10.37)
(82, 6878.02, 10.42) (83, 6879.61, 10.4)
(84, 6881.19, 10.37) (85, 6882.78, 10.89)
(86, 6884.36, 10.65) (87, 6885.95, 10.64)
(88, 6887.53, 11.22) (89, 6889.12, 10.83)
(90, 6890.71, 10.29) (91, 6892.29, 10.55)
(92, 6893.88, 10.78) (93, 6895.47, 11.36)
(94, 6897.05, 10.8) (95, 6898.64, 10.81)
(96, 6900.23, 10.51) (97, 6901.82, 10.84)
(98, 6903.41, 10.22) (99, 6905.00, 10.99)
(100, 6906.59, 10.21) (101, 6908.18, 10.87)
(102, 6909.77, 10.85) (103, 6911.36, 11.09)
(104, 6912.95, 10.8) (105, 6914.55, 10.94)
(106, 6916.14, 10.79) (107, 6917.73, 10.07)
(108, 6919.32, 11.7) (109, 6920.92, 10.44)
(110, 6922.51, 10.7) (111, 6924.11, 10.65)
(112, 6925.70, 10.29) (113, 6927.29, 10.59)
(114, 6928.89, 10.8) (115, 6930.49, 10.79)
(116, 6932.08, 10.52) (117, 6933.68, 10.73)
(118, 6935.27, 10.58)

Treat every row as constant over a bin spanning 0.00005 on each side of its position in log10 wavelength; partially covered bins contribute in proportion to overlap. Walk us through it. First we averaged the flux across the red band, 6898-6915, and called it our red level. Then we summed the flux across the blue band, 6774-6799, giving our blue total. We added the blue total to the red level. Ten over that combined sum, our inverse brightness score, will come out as 0.057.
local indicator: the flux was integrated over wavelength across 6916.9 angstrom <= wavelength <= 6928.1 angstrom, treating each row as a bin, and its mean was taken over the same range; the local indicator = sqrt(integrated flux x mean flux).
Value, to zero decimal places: 36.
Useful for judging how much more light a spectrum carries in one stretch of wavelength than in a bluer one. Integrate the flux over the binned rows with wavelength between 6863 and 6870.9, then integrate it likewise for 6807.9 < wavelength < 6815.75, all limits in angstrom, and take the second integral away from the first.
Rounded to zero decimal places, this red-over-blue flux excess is 3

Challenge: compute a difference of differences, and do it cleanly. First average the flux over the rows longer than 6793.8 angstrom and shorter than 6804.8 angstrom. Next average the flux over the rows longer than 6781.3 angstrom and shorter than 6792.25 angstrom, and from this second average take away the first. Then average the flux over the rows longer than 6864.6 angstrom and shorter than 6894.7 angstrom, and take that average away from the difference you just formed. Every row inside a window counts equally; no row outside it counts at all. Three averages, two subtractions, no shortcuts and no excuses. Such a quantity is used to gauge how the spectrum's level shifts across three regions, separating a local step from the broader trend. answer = -11.0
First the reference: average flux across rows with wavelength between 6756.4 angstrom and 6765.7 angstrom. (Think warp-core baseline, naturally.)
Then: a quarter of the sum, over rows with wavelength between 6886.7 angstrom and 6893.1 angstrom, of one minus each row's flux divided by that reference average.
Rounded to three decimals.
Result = -0.047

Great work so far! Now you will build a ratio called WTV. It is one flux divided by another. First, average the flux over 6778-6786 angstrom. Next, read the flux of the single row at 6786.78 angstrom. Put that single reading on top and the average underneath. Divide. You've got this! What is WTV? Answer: 0.94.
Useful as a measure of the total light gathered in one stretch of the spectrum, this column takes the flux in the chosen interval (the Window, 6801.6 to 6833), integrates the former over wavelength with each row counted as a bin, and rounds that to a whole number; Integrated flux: 330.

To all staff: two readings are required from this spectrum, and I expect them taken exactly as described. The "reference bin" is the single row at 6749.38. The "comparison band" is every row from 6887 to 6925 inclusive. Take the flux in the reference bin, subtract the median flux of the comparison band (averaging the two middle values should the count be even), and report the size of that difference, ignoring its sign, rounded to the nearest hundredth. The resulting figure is 0.65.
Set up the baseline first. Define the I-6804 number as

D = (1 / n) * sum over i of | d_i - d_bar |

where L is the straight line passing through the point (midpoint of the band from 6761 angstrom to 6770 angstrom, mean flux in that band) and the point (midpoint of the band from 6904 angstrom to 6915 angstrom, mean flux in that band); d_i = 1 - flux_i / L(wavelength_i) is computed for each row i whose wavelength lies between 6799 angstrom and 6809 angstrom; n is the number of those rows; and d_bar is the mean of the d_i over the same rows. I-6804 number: 0.0175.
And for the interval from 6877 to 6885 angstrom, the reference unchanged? 0.0159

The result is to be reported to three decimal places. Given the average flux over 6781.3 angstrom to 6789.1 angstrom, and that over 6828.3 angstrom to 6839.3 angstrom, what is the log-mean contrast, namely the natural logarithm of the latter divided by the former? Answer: 0.016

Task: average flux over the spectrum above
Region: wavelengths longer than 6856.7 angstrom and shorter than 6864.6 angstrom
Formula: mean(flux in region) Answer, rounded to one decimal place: 10.3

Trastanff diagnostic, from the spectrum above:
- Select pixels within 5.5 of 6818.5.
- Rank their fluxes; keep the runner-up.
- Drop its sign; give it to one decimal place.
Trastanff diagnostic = 10.9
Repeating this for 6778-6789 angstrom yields 10.5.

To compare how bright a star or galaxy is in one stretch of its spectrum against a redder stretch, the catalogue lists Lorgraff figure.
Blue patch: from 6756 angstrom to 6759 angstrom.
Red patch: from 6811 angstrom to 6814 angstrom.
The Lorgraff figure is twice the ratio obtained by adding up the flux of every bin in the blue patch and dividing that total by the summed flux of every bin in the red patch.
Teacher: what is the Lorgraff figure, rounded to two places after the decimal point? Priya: 2.08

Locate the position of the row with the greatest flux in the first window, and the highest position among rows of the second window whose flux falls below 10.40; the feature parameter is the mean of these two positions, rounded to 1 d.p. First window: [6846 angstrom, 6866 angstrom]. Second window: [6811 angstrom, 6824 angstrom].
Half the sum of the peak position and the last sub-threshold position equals 6840.1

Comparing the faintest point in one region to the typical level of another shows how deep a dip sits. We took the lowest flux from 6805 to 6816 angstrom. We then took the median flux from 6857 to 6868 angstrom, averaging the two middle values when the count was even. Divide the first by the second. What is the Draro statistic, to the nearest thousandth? 0.954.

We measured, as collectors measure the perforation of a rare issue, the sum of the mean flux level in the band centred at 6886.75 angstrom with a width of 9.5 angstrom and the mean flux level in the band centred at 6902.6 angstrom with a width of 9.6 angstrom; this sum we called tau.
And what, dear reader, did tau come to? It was 21.3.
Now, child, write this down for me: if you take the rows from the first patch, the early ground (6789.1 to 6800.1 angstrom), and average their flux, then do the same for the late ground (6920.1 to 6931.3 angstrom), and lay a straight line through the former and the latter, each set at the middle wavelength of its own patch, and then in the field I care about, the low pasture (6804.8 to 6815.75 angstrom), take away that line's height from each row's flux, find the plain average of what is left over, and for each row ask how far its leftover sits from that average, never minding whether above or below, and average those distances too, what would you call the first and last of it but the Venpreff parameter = 0.25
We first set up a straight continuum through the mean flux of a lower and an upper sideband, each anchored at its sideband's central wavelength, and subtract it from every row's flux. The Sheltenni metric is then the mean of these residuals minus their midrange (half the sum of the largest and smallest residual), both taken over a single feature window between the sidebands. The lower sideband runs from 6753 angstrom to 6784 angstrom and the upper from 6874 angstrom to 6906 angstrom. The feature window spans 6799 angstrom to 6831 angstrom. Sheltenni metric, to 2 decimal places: 0.01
